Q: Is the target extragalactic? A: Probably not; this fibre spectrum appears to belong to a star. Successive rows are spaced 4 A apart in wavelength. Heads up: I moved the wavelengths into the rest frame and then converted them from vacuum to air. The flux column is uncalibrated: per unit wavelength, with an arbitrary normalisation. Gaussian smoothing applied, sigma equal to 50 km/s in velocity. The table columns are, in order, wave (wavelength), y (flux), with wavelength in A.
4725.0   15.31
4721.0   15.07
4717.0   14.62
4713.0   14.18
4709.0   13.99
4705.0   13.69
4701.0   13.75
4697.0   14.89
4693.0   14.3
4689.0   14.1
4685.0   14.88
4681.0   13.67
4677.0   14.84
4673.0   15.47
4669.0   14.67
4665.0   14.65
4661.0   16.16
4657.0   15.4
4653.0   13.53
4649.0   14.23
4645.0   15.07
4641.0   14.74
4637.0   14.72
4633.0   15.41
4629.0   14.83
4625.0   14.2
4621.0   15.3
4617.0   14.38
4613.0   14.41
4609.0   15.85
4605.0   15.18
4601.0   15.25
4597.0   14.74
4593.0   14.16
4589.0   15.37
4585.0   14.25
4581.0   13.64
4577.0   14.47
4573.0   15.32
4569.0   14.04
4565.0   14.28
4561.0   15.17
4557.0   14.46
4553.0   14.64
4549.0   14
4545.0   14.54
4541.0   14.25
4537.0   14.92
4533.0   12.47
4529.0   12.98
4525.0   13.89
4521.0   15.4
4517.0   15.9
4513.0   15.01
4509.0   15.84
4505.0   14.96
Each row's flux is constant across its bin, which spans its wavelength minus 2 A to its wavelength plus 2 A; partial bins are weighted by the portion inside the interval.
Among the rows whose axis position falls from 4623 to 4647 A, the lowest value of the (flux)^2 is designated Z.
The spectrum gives 202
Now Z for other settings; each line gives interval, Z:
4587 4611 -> 201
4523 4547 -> 156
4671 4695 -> 187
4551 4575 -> 197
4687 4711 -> 187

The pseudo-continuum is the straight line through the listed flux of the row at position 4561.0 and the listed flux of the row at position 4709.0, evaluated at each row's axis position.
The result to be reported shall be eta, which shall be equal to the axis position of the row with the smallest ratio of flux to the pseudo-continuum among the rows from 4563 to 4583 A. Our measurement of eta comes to 4581.0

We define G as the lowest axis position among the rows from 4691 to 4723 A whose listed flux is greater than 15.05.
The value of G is 4721.0 A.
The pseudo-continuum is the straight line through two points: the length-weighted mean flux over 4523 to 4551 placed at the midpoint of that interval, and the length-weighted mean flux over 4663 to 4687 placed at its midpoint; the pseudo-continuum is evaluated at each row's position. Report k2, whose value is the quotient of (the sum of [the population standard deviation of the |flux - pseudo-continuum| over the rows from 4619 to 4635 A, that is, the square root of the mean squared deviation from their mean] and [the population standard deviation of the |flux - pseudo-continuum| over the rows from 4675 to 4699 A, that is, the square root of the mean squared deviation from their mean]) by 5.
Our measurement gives 0.14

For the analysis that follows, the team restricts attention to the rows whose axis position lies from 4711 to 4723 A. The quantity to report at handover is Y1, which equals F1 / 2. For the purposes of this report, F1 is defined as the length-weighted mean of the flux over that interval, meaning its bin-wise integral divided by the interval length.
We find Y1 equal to 7.31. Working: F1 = 14.6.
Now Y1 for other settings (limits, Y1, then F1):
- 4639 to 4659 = 7.30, 14.6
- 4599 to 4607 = 7.61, 15.2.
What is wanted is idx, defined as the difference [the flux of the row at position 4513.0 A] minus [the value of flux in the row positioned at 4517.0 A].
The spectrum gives -0.9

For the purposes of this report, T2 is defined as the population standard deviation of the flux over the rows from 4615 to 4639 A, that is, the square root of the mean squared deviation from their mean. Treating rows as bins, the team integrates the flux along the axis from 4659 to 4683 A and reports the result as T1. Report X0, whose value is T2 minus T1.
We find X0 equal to -357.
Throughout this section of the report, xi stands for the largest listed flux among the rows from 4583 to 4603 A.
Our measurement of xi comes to 15.37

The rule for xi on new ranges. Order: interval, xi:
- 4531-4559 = 14.92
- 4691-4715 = 14.89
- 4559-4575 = 15.32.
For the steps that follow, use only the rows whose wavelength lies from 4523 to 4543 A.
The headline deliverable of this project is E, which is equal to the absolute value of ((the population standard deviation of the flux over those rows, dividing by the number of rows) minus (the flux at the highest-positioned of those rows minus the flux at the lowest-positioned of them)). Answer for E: 0.52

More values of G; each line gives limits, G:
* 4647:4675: 4657.0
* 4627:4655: 4633.0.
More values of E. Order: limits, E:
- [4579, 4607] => 0.93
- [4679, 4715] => 0.07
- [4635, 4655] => 1.73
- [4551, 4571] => 0.98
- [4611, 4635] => 0.53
